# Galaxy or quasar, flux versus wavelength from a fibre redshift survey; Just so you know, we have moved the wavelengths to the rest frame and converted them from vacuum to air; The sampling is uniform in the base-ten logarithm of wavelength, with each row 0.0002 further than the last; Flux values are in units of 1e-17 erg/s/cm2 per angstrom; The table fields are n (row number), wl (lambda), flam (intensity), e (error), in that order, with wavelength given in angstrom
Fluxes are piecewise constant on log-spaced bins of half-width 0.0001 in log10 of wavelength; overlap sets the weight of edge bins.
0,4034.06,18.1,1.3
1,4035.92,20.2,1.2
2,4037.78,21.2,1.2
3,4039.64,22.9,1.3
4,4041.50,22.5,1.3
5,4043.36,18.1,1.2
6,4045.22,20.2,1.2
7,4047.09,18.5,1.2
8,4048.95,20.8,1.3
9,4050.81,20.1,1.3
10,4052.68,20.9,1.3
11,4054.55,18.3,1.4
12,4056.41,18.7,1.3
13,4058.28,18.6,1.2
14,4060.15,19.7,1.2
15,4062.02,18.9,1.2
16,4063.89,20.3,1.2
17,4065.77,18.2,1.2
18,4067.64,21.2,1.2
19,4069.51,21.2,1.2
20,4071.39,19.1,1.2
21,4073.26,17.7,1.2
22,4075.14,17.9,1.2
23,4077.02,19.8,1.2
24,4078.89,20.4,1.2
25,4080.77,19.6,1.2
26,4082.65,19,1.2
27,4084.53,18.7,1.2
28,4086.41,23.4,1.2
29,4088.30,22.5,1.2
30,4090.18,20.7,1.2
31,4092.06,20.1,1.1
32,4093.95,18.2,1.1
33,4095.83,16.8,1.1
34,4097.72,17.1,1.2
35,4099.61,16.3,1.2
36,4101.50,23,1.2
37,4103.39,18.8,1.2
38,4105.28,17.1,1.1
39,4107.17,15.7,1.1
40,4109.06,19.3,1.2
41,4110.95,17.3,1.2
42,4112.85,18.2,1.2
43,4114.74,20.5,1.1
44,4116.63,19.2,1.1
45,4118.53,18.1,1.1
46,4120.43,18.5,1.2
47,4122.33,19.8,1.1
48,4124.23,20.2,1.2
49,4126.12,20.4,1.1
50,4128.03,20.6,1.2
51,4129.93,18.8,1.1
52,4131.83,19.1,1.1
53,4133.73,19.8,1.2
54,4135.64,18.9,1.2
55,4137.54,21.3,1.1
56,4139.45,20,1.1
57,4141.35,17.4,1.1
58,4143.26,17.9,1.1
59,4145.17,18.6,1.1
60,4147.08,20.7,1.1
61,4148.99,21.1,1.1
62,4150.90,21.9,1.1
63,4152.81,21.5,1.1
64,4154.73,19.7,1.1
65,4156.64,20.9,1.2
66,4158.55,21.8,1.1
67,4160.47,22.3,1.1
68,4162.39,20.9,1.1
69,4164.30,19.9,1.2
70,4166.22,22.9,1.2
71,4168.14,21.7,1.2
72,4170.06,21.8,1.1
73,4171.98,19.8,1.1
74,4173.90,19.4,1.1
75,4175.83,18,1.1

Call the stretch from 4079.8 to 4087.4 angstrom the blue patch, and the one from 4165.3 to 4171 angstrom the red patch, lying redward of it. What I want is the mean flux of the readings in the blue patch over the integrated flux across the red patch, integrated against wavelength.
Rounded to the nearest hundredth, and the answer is 0.16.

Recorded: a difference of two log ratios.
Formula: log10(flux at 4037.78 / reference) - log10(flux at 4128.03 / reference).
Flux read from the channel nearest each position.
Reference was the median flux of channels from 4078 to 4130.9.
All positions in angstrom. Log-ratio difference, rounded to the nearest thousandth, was 0.012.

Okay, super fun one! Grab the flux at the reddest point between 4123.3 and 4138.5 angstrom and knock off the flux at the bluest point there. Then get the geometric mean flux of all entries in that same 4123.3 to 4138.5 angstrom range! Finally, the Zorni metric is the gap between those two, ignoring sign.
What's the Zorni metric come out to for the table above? 18.8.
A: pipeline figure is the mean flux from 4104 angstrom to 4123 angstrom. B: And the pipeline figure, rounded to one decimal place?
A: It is 18.4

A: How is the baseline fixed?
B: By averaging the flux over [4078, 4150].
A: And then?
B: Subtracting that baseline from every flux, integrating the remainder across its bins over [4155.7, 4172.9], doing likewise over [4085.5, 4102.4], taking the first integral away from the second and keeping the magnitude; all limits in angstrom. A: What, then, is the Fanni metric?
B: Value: 27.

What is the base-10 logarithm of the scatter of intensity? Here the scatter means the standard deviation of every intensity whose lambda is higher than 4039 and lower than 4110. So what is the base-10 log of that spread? 0.27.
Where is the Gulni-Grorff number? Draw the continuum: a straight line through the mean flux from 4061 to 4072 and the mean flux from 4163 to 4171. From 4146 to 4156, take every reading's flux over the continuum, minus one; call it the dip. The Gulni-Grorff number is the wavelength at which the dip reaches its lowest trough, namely 4154.73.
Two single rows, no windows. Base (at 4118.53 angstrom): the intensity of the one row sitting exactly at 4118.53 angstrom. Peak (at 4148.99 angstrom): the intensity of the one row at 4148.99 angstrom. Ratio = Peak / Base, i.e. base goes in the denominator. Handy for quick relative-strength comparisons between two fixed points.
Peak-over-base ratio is 1.17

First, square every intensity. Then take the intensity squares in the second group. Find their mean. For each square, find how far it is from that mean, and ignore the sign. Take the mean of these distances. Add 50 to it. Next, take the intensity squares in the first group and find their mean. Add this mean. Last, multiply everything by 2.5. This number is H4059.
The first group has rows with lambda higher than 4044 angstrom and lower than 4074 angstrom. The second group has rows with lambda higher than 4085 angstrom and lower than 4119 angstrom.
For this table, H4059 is 1260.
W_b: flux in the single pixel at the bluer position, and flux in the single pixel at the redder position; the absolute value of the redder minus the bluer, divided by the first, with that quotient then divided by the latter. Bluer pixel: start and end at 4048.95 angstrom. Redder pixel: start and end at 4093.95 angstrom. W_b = 0.0069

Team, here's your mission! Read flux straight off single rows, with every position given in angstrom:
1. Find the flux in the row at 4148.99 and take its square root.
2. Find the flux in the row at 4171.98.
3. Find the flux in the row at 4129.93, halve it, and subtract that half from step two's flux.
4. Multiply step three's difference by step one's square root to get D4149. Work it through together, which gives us 48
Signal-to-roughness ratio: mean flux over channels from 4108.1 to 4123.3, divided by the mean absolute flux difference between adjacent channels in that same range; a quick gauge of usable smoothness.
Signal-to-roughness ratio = 14.2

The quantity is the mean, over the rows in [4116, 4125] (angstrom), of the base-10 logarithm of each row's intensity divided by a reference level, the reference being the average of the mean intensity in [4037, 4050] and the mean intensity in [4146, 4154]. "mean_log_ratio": -0.04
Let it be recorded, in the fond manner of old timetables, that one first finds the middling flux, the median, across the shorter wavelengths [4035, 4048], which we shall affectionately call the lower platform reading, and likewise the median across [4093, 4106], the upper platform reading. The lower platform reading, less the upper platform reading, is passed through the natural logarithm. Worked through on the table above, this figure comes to 1.1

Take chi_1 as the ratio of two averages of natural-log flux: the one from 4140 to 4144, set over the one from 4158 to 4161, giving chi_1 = 0.93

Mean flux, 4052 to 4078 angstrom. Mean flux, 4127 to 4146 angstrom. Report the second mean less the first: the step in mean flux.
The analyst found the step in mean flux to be -0.1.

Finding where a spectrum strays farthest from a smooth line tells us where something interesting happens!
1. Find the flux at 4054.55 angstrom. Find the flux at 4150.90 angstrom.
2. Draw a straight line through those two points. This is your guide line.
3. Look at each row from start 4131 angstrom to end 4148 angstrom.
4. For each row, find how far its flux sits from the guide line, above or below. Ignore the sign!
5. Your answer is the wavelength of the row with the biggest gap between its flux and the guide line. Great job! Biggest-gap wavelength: 4141.35 angstrom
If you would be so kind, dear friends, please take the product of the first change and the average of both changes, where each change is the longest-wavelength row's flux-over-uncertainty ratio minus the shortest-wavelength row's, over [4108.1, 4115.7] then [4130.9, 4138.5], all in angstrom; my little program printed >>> 5.8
